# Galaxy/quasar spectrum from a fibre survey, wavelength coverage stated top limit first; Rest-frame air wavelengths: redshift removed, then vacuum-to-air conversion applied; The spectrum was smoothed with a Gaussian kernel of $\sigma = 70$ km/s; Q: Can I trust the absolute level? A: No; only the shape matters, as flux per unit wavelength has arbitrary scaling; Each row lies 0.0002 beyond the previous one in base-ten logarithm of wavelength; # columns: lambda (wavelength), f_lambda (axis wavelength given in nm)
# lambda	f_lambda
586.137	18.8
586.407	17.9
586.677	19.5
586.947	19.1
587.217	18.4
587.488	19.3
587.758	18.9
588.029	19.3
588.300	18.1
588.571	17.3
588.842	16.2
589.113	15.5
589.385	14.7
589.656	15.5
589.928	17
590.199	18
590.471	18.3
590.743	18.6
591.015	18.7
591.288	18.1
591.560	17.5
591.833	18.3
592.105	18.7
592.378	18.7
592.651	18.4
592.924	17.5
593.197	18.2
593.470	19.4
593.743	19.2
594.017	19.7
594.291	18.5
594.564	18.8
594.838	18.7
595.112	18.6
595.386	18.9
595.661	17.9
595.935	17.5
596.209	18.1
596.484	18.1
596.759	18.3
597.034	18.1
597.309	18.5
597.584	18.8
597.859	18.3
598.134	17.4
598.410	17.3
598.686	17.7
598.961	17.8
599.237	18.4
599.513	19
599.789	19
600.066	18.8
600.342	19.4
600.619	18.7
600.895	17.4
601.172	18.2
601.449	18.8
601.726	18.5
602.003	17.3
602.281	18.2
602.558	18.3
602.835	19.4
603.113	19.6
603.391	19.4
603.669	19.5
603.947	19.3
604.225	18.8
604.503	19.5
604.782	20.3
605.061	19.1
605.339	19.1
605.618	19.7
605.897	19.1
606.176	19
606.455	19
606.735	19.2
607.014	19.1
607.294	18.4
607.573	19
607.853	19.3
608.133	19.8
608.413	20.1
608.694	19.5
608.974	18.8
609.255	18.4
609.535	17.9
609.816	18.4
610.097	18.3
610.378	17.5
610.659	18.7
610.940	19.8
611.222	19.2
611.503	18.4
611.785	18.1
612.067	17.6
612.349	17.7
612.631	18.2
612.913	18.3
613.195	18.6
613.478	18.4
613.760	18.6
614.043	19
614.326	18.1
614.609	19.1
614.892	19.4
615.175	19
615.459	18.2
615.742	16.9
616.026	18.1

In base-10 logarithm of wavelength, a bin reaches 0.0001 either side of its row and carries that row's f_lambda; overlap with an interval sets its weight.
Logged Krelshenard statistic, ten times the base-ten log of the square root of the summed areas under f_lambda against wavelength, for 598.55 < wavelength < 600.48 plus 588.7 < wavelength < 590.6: 9.14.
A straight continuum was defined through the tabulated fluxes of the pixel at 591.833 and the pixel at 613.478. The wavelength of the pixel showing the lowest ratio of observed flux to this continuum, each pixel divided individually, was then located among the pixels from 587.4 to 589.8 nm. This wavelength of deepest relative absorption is 589.385 nm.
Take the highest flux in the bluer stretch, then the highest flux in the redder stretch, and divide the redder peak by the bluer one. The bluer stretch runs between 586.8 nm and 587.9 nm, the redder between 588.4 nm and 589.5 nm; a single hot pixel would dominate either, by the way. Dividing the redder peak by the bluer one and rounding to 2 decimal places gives 0.90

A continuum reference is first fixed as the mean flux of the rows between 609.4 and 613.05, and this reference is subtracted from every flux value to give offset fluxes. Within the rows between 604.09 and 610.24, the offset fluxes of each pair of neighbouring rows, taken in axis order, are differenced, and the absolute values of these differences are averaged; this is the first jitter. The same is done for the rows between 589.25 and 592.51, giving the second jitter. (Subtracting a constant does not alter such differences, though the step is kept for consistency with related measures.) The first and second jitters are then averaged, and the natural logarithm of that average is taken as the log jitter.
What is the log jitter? -0.66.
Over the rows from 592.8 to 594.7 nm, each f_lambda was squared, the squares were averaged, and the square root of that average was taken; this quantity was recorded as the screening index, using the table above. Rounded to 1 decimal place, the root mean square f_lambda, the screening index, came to 18.8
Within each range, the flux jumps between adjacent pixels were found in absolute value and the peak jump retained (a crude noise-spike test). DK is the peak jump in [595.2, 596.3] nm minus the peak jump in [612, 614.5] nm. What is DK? 0.1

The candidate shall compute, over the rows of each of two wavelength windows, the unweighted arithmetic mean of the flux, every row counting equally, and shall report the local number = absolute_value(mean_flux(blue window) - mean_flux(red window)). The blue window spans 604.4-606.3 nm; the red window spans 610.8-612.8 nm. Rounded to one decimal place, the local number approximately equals 1.0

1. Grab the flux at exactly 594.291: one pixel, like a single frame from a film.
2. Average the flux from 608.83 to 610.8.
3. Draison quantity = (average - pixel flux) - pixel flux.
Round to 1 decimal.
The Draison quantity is -18.7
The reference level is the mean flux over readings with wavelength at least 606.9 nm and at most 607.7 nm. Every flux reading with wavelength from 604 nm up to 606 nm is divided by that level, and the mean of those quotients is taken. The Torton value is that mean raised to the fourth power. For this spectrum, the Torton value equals 1.12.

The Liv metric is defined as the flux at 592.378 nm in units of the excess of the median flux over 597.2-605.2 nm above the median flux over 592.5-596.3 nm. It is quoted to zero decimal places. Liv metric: 75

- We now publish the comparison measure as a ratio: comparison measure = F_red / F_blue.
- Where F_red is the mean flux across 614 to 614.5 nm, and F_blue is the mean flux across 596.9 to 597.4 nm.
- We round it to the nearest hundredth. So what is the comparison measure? 1.01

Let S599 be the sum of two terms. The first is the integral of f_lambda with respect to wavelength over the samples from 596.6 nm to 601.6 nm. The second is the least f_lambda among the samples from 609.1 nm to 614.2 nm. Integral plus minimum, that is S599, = 109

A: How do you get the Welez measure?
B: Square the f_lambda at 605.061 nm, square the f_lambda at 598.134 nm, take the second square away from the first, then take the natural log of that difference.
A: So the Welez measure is 4.13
